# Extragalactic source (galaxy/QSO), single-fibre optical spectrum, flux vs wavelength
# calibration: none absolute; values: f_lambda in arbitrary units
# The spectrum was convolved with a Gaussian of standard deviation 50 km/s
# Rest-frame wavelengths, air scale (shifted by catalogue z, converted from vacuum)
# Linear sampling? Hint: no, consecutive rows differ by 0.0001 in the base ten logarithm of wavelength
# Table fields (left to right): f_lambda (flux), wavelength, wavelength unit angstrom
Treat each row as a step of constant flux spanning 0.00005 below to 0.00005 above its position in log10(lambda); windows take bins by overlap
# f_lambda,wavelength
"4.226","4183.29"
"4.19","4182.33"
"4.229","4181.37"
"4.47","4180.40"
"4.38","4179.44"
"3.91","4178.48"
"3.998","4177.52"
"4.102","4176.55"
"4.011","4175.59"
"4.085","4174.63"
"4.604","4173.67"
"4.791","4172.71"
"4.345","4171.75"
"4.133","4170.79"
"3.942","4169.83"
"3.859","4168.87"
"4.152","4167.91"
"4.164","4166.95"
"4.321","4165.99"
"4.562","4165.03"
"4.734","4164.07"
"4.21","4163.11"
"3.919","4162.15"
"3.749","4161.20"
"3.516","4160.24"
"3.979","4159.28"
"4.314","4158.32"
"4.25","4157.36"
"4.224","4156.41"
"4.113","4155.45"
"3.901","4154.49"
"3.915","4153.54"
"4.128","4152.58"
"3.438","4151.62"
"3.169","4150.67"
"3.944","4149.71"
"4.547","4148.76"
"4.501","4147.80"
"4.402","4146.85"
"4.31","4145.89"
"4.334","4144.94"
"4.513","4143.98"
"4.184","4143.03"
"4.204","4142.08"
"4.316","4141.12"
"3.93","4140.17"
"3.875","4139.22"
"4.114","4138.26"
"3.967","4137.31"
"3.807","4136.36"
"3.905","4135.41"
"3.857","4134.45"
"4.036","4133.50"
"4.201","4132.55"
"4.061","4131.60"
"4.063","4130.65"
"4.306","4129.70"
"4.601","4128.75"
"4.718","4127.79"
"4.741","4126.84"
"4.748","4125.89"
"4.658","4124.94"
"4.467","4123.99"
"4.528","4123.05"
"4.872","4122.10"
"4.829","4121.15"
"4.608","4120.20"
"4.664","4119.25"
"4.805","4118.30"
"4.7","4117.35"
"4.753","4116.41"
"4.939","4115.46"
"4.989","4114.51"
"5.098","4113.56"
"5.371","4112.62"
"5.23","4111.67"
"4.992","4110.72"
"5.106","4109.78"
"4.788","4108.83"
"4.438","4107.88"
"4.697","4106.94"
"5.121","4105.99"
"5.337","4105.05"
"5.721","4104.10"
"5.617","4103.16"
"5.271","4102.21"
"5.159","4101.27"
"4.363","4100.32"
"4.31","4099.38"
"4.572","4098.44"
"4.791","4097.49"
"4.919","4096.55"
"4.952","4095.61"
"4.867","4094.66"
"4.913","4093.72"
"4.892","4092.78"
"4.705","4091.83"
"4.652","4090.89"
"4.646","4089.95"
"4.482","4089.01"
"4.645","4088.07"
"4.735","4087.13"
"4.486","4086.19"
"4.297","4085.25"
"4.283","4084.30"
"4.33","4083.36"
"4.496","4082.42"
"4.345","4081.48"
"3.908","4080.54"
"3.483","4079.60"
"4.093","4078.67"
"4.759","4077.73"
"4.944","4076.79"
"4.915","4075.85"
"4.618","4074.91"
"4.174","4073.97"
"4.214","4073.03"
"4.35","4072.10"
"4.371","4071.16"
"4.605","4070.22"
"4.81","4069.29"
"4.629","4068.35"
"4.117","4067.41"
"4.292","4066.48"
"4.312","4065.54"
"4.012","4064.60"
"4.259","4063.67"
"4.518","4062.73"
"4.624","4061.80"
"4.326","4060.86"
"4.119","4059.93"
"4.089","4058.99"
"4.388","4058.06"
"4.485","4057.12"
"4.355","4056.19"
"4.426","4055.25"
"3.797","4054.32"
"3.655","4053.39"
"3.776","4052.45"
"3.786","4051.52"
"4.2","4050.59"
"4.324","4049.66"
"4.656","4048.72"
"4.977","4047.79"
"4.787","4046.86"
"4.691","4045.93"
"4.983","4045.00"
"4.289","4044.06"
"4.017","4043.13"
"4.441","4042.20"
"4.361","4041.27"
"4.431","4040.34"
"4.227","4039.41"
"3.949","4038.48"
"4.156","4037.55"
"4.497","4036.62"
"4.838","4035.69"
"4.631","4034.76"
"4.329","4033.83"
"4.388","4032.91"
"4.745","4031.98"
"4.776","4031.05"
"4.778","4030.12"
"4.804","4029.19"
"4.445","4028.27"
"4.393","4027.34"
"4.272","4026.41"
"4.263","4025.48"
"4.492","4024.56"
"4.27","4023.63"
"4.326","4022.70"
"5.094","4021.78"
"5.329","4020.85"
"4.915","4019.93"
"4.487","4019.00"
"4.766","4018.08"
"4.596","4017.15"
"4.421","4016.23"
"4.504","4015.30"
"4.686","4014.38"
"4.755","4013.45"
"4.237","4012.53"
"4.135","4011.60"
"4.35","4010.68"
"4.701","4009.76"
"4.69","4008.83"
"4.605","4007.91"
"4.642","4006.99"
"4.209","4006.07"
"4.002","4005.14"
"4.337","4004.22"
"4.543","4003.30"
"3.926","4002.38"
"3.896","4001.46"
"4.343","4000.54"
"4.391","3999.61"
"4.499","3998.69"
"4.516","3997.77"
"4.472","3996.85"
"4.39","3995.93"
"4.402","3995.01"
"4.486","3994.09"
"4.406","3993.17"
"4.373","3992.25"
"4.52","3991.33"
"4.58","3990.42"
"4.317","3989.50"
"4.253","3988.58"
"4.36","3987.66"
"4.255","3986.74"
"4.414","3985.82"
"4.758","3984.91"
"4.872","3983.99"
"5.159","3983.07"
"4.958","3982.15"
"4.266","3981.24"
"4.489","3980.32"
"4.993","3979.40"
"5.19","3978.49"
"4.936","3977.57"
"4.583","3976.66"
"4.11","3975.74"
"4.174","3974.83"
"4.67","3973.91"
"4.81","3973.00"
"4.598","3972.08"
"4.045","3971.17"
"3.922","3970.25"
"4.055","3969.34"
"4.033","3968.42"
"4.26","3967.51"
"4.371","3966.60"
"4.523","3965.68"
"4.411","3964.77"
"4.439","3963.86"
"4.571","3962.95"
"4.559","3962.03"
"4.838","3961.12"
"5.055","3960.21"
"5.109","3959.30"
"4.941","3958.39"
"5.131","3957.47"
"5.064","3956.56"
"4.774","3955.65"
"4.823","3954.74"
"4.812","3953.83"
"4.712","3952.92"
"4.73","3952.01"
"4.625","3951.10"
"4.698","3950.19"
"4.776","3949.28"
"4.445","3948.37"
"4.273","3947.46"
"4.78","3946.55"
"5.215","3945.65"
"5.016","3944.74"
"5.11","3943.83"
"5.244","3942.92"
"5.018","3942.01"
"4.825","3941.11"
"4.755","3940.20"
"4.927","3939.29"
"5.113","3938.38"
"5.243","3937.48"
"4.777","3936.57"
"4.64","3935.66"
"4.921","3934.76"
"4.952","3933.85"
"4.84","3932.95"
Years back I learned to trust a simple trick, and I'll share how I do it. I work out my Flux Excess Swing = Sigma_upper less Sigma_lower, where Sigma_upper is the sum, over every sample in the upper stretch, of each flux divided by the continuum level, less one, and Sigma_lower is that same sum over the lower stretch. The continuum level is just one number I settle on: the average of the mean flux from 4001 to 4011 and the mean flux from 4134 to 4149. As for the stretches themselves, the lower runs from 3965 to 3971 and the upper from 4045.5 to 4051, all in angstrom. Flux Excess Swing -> 0.6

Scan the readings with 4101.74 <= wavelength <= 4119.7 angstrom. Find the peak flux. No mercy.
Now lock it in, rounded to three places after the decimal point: 5.721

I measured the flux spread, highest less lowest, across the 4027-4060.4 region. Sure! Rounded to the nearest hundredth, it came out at 1.33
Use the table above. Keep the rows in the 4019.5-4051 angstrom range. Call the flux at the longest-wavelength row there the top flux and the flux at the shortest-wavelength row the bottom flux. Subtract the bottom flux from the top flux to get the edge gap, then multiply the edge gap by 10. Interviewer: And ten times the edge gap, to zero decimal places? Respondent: -7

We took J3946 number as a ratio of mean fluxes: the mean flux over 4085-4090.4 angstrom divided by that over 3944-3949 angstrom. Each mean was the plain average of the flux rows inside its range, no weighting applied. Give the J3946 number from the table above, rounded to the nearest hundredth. 0.96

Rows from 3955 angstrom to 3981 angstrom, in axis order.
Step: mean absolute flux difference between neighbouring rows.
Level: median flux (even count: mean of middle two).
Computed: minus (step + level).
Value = -4.78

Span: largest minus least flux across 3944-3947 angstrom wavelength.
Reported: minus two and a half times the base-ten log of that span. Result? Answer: 0.90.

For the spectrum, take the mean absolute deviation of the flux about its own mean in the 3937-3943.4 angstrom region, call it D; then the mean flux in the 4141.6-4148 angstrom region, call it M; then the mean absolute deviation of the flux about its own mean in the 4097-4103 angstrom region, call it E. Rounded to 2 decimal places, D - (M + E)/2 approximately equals -2.18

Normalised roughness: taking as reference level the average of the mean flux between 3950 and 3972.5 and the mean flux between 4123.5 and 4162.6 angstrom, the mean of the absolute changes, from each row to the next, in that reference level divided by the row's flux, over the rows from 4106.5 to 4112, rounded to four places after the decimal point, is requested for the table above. 0.0485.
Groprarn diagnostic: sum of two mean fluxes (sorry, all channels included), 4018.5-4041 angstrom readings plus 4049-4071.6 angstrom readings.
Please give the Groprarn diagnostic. 8.80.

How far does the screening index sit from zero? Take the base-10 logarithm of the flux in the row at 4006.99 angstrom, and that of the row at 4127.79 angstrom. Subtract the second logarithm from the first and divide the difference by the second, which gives -0.010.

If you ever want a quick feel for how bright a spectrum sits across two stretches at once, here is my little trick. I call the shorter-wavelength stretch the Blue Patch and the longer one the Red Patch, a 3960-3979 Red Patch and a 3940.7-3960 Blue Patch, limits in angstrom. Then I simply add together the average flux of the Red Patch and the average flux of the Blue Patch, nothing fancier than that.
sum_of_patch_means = 9.35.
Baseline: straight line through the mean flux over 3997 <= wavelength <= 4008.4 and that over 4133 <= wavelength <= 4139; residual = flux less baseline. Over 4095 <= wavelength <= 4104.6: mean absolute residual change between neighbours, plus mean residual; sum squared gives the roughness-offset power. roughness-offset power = 1.31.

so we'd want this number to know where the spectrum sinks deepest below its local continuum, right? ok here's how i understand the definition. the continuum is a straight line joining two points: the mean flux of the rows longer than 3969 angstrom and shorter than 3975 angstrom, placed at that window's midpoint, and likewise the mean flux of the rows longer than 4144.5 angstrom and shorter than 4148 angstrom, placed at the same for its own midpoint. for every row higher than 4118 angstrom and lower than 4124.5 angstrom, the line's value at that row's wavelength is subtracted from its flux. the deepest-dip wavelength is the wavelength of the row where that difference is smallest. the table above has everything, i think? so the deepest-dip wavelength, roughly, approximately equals 4123.99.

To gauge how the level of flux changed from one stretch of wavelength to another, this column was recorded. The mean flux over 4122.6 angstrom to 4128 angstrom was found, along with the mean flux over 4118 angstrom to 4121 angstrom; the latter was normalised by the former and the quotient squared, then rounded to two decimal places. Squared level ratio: 1.02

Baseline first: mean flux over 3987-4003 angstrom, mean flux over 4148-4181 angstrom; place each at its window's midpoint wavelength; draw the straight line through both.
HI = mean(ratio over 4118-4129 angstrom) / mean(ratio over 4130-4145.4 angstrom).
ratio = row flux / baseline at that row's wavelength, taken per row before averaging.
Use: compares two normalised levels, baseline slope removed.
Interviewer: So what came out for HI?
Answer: 1.14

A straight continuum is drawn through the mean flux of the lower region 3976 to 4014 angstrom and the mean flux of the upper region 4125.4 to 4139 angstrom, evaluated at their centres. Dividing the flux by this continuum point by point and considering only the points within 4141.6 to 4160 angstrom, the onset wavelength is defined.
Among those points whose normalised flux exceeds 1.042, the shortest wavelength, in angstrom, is 4143.98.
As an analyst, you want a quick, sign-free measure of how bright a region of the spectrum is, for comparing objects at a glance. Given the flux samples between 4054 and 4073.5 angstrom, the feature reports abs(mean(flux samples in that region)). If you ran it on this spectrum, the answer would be 4.34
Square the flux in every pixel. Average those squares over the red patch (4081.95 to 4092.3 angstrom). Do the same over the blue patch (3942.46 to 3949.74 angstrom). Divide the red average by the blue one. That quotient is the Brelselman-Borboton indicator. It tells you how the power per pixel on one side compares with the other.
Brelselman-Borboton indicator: 0.86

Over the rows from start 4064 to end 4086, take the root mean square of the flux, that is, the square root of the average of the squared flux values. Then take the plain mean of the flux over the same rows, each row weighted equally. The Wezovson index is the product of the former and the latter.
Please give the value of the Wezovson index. 19.1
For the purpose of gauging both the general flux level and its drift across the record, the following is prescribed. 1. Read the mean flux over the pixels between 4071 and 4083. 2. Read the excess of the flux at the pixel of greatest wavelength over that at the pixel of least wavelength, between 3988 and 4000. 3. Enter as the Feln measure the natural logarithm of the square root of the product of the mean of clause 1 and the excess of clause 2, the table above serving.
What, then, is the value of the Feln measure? -0.3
